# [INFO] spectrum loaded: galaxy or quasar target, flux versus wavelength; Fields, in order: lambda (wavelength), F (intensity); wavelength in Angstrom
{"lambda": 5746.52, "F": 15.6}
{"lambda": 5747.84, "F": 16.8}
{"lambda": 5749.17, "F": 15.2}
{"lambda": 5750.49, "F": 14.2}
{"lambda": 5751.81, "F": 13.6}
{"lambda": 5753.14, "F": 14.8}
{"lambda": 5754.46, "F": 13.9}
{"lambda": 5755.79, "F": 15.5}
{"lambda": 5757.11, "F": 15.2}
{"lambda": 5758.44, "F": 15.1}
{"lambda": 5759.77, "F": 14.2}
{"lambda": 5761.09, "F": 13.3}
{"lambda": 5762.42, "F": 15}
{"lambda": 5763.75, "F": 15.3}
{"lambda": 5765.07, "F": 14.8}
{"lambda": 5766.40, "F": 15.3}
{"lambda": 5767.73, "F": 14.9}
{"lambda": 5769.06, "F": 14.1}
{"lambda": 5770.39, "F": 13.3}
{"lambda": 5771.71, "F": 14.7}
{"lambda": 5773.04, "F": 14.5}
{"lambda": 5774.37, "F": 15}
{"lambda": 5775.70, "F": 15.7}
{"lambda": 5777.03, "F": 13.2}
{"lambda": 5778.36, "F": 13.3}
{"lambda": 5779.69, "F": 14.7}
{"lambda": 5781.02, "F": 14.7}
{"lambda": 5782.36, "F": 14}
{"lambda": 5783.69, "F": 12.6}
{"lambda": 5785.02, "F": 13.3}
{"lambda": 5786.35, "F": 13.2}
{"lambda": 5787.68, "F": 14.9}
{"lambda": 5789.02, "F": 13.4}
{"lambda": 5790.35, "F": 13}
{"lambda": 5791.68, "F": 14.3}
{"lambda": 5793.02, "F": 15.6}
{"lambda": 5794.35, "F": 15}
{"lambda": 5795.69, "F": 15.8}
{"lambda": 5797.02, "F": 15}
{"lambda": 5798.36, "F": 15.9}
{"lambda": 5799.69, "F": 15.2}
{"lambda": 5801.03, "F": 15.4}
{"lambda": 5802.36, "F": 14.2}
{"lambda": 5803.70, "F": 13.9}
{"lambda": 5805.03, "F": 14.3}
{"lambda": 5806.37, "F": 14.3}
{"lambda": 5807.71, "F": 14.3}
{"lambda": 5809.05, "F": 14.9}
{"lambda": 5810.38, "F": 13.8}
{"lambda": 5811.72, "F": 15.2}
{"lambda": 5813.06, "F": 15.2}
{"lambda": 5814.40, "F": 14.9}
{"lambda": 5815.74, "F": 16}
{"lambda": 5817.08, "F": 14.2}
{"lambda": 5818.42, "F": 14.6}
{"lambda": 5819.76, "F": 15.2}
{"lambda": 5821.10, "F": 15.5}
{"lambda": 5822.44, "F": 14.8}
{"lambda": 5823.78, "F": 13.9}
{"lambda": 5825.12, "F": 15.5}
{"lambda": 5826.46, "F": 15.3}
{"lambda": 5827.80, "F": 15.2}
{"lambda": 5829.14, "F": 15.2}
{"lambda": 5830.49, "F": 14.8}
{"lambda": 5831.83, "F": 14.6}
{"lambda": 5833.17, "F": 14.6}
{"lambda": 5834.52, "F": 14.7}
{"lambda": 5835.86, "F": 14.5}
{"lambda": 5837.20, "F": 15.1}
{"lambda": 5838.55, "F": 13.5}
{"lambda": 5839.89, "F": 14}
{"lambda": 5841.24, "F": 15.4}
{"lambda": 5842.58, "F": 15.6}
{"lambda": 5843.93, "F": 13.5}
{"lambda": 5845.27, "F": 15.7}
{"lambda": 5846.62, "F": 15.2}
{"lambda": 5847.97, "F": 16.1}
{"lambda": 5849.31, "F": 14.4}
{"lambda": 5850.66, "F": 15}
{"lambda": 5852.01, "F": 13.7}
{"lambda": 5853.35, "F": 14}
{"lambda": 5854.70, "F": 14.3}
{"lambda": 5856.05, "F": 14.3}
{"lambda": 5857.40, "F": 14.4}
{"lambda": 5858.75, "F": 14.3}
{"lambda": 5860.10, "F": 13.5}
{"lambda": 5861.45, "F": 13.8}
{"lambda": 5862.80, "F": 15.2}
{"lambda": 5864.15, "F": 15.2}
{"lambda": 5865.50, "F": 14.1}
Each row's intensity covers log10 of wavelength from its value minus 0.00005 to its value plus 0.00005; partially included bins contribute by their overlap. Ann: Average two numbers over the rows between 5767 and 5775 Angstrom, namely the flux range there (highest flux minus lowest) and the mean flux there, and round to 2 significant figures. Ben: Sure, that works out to 8.1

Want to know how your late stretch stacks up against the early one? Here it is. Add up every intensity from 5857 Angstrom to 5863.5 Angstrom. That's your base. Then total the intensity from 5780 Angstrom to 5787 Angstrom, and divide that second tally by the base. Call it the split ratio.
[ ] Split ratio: 0.95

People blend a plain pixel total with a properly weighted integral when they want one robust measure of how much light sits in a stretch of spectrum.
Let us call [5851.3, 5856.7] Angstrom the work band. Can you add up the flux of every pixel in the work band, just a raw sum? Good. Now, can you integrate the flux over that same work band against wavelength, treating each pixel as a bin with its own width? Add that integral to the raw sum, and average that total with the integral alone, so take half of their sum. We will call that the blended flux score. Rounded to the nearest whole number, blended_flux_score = 104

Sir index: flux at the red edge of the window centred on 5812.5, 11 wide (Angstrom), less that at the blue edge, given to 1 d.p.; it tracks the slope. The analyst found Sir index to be -0.1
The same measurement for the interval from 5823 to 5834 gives 0.7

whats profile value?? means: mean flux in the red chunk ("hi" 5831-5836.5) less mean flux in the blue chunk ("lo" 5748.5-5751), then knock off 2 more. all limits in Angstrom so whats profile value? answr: -2.10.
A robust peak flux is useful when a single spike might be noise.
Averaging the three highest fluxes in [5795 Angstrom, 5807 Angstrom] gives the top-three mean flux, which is 15.70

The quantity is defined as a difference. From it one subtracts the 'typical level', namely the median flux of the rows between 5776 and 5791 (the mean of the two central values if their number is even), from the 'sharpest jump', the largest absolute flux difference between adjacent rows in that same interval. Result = -11.6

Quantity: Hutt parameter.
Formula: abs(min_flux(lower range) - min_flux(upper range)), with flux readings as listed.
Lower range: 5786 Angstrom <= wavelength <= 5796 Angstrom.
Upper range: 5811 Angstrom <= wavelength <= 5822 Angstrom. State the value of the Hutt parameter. 1.2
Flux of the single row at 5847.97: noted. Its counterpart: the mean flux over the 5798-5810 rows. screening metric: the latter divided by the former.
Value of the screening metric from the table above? 0.91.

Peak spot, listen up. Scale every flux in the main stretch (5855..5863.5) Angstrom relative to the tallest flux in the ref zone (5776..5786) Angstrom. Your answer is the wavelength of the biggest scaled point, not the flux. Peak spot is 5862.80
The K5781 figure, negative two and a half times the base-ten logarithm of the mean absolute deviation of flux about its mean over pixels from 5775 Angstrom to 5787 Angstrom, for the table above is 0.22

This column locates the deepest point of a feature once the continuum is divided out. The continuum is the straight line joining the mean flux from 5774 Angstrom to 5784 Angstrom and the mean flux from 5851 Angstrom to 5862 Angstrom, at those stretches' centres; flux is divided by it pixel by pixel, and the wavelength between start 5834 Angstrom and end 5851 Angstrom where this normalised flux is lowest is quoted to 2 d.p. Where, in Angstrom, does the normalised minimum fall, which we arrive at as 5838.55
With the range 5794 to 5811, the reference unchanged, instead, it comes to 5810.38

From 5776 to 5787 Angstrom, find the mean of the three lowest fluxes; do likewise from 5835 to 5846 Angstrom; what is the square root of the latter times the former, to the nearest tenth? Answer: 13.3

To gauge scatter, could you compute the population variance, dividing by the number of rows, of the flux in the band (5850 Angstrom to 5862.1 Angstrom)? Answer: 0.18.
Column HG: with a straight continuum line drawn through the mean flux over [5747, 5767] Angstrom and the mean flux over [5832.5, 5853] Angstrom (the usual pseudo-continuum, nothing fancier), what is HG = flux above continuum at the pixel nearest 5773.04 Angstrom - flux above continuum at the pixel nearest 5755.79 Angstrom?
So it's -1.0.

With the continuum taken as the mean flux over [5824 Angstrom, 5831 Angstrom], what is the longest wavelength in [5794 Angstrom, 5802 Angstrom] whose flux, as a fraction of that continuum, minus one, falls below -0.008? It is 5797.02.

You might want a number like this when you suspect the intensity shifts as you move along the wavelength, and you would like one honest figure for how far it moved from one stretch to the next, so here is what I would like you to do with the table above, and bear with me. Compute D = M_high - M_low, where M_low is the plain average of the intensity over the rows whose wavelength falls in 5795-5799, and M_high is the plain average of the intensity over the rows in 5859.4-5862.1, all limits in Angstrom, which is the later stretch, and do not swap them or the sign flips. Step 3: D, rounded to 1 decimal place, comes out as -1.9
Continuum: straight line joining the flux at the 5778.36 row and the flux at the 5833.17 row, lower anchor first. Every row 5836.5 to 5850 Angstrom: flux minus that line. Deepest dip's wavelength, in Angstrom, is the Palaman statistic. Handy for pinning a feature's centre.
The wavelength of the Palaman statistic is 5843.93 Angstrom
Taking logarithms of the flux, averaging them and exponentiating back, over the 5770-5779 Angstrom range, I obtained 14.21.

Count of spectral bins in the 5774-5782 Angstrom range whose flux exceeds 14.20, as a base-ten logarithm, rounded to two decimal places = 0.60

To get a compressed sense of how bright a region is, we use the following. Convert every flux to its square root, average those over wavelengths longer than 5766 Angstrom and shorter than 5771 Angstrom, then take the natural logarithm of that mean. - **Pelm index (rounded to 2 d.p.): 1.33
